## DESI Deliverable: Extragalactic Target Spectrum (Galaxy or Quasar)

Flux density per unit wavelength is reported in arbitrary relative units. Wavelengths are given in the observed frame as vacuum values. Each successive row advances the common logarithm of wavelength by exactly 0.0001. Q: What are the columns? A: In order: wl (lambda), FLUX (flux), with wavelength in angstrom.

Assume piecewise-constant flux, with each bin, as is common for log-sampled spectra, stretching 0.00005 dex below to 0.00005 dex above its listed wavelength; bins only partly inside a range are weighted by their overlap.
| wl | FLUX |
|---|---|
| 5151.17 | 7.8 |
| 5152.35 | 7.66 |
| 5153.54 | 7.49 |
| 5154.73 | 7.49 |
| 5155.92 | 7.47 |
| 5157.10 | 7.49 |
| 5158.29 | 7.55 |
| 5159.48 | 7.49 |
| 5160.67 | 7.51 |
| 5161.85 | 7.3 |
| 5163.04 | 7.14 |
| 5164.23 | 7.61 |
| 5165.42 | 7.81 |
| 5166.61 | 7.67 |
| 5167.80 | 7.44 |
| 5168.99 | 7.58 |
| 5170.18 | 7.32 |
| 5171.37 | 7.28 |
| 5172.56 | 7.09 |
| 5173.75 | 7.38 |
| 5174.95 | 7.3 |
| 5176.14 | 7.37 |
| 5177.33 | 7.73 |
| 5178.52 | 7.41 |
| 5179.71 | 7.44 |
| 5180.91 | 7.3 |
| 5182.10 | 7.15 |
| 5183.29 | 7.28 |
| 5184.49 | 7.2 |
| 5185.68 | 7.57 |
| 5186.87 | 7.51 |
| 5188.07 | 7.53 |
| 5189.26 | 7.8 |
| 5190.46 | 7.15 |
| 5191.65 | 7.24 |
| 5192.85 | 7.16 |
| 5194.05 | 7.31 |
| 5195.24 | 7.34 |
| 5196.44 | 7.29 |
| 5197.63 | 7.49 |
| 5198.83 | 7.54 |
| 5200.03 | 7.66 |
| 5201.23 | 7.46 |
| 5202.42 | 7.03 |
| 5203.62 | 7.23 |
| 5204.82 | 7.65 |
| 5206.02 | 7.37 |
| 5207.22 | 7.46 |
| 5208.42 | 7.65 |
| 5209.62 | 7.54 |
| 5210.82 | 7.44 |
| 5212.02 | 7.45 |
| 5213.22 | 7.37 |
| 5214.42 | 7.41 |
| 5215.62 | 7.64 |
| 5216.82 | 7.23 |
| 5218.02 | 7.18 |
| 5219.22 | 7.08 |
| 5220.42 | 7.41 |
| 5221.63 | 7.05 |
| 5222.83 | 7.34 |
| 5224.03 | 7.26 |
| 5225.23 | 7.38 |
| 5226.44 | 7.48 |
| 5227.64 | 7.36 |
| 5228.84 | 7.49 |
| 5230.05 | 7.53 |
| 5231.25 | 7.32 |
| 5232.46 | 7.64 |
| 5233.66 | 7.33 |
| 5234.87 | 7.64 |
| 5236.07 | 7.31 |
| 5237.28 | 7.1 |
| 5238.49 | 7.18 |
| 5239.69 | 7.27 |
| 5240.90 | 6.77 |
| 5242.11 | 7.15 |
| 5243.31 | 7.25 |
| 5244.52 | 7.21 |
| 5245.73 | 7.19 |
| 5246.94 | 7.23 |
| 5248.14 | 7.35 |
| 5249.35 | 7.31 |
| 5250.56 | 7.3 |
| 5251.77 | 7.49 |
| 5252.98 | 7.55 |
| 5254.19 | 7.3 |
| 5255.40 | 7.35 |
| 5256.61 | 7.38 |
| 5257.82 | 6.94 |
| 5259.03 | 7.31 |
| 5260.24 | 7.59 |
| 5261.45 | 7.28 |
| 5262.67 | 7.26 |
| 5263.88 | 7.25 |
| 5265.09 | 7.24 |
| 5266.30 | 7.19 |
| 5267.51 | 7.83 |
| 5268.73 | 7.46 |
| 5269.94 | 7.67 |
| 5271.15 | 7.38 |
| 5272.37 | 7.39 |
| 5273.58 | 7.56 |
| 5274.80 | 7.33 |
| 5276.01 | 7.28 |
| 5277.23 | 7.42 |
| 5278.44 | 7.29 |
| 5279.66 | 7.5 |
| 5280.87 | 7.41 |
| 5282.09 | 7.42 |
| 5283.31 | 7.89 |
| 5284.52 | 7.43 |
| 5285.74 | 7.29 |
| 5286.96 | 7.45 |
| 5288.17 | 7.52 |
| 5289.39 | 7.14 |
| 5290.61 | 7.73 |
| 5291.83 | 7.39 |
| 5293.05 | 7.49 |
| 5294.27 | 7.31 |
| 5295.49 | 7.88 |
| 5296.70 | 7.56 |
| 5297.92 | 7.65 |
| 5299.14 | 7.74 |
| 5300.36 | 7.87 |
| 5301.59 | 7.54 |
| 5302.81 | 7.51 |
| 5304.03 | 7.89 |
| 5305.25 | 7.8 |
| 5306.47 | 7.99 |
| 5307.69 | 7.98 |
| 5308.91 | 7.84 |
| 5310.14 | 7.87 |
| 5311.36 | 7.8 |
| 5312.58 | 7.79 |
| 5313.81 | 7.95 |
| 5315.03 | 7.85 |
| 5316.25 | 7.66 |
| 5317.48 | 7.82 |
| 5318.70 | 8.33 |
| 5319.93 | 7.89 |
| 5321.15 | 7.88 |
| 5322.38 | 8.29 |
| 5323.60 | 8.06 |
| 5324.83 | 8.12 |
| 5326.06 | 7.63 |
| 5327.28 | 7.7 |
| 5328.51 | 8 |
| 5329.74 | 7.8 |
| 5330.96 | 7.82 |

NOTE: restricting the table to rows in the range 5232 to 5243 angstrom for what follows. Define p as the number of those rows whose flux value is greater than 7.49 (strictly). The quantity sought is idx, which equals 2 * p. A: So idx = 4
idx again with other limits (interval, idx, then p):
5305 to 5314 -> 16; 8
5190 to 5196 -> 0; 0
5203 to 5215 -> 6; 3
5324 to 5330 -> 10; 5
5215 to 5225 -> 2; 1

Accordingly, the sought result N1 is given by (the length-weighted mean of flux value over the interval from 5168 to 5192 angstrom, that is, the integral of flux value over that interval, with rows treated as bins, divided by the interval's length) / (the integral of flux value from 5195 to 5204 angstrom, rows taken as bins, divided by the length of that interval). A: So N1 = 1.00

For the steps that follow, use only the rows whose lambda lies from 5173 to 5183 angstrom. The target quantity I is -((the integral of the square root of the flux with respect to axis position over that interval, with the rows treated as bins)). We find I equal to -27.2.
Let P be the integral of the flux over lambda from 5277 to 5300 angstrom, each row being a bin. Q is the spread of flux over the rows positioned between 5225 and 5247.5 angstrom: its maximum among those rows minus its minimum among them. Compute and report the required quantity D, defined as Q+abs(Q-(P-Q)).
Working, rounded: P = 173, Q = 0.870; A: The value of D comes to 172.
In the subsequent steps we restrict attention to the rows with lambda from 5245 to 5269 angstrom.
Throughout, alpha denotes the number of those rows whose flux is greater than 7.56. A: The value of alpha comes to 2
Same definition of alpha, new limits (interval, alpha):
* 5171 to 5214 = 6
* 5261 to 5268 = 1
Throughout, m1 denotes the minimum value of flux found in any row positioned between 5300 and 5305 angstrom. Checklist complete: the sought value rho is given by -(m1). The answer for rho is -7.51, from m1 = 7.51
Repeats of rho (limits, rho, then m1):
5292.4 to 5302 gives -7.31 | 7.31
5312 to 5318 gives -7.66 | 7.66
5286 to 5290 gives -7.14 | 7.14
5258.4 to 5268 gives -7.19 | 7.19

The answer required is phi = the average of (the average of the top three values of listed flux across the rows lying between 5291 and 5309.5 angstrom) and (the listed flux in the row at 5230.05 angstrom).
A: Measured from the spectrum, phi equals 7.74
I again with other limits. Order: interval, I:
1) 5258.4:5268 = -26.1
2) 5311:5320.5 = -26.7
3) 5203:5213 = -27.3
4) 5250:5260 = -27.1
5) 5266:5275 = -24.6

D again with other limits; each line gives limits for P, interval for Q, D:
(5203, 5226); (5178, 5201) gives 169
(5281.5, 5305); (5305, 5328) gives 177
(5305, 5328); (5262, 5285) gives 181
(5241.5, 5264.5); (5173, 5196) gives 167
